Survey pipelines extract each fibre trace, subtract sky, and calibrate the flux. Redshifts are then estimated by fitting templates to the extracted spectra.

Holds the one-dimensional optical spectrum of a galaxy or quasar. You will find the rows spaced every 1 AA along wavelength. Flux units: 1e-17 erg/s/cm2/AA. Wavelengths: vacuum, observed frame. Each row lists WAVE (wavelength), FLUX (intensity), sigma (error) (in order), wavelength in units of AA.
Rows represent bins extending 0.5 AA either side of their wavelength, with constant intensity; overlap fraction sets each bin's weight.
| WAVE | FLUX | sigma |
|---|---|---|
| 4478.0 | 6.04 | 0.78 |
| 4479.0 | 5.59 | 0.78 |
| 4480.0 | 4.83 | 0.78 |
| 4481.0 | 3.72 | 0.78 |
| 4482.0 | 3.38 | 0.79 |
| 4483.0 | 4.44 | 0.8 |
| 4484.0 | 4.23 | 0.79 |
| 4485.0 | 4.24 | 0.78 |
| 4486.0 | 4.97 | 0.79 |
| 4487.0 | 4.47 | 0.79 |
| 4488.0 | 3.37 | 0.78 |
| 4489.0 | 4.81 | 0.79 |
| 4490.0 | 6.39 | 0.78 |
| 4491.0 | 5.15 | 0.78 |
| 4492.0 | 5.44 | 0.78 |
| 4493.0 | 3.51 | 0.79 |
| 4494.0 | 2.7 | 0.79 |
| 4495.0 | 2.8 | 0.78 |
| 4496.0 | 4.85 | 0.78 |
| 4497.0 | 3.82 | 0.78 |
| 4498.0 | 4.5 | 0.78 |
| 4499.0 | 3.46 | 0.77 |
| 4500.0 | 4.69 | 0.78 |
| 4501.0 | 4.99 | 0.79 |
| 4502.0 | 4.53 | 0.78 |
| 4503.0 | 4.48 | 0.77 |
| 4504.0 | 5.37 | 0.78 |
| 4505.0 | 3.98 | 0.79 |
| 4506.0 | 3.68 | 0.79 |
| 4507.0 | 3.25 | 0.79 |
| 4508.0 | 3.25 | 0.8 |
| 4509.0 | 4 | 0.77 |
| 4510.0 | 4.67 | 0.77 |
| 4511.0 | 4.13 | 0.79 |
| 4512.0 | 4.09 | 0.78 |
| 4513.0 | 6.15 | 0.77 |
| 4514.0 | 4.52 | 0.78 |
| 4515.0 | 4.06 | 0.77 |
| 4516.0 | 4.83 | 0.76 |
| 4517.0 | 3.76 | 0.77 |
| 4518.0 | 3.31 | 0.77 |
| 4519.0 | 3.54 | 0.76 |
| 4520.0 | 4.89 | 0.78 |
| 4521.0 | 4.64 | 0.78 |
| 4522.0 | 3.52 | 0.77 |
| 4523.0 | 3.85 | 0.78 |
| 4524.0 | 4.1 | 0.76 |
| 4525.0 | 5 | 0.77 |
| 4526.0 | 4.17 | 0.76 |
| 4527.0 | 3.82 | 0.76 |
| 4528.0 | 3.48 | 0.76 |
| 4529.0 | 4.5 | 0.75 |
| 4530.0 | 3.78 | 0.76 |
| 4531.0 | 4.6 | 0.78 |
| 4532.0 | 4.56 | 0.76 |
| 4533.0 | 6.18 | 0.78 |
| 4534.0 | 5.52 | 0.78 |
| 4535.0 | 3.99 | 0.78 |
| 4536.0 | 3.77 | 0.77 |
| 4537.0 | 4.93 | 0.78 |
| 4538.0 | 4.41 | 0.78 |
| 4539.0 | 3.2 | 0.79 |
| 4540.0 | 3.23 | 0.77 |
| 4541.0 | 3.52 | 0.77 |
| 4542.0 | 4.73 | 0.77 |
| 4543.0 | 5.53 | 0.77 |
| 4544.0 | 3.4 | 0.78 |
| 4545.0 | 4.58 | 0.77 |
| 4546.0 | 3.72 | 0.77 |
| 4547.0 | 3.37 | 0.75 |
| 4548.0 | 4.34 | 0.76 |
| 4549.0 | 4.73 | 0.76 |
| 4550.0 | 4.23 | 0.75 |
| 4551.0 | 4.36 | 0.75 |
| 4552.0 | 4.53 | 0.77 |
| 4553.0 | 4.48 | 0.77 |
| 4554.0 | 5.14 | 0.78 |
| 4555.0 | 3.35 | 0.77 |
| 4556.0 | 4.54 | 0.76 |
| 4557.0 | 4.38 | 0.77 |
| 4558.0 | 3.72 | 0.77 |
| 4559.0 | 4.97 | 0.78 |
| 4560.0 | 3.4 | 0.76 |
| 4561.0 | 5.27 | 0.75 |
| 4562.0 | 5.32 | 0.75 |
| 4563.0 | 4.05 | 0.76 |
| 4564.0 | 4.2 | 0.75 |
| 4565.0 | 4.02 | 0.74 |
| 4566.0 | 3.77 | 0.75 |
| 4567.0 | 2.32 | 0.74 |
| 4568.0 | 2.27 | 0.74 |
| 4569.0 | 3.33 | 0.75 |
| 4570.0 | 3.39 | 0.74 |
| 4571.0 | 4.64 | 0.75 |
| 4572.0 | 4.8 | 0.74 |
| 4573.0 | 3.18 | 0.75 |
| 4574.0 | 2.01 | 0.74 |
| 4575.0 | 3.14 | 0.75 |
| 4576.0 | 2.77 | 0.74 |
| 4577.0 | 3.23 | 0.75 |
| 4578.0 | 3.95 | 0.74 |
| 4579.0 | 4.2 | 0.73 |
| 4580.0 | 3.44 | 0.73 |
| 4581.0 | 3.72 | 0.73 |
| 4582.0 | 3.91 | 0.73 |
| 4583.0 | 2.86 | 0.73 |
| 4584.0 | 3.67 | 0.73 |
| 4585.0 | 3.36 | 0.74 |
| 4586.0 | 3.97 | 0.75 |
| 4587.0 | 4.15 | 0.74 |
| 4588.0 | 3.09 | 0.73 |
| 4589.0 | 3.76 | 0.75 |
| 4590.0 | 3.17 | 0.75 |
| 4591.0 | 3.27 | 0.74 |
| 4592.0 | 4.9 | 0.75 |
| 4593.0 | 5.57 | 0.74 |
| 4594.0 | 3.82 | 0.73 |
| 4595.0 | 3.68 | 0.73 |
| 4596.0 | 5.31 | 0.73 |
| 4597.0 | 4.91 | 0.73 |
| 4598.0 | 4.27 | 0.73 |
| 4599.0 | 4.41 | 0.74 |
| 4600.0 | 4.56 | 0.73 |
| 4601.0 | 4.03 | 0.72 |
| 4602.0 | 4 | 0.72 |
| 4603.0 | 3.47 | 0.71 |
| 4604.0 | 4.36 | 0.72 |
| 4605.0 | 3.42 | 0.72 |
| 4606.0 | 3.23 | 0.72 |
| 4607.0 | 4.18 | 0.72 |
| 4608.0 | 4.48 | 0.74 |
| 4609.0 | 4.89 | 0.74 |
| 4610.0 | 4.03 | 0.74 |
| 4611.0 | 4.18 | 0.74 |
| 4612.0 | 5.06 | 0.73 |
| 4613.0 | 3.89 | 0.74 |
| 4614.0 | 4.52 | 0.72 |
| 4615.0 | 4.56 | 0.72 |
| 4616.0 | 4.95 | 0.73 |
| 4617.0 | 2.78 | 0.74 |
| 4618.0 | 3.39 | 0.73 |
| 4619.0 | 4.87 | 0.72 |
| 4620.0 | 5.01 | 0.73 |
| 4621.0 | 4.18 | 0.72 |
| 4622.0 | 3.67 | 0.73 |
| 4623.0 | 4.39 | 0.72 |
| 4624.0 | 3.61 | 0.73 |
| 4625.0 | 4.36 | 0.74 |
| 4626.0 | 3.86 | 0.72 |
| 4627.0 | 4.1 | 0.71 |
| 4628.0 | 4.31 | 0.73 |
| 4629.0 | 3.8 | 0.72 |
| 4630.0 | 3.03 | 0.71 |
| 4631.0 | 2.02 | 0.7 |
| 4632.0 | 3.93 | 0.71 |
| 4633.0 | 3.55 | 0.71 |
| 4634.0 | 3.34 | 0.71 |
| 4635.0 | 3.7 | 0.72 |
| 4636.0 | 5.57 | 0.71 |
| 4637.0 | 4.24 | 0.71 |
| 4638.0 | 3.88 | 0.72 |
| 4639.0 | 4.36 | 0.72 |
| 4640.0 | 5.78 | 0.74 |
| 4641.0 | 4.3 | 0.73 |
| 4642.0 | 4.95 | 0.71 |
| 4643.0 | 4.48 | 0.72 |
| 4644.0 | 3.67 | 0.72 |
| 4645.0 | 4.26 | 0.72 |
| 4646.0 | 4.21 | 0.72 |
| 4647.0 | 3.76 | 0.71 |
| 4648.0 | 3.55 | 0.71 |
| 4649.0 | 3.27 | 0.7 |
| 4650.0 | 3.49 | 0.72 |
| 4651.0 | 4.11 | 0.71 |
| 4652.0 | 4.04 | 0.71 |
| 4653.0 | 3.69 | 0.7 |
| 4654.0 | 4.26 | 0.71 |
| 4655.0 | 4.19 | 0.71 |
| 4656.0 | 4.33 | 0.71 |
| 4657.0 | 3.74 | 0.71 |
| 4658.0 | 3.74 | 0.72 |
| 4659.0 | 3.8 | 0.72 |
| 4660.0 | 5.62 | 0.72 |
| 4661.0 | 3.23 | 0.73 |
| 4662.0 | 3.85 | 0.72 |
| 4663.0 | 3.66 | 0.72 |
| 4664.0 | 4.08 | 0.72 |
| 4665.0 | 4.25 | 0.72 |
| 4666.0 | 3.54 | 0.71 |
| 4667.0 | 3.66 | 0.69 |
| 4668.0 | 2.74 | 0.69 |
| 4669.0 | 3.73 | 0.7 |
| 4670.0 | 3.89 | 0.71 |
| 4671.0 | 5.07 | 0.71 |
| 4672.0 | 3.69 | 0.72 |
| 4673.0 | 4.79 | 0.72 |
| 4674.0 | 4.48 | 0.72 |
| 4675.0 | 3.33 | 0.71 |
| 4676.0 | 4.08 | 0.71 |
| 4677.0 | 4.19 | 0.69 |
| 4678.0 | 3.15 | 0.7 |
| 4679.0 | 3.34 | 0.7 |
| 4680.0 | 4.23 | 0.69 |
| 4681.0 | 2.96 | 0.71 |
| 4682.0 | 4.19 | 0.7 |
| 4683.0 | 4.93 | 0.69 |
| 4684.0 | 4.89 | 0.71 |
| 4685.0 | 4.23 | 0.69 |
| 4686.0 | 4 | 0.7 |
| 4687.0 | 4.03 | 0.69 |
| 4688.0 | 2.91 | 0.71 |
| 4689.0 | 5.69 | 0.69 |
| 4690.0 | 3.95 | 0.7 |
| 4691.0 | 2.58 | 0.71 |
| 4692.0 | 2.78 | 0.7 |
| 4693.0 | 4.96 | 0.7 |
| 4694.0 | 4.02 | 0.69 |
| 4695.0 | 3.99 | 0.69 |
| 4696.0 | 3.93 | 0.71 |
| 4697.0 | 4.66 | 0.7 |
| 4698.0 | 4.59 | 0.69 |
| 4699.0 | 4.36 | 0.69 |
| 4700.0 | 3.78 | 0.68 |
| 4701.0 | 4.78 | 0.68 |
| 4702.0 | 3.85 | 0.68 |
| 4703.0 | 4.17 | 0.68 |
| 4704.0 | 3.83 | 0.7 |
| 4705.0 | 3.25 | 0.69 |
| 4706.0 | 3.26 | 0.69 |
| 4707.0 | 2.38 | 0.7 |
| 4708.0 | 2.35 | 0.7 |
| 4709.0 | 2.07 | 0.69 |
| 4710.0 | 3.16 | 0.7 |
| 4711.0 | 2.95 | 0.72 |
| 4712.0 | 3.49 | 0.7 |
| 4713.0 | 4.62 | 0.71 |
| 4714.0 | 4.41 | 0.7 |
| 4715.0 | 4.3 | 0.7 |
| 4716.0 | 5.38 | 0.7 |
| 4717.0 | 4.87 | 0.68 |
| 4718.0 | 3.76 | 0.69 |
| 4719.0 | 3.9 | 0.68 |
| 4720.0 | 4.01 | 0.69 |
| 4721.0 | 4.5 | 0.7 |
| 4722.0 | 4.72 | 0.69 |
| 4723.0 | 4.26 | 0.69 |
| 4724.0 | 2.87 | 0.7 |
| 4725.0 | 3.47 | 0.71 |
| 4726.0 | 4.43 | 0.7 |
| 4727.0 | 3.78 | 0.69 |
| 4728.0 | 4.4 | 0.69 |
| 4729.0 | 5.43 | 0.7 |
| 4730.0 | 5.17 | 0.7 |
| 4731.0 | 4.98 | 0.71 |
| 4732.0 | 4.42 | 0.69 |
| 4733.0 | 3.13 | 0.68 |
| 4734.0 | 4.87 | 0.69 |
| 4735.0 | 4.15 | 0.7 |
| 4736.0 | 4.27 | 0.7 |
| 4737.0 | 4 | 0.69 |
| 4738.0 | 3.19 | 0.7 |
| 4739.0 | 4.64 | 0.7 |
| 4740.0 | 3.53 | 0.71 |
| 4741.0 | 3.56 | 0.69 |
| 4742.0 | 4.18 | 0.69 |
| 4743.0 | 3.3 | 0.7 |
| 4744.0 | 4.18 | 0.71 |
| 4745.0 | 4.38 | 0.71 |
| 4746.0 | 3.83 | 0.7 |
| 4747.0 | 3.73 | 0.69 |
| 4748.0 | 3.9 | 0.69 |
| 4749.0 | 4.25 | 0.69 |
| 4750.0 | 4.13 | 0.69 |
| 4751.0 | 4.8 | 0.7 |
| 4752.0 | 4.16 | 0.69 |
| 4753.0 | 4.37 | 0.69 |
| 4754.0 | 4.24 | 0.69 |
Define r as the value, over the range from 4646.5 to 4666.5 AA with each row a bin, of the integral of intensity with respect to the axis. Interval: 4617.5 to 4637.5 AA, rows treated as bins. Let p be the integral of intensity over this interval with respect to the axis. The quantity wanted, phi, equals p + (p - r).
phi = 80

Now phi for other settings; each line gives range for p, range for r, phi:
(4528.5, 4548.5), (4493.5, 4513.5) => 88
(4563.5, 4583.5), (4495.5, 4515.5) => 52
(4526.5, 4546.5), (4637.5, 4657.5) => 89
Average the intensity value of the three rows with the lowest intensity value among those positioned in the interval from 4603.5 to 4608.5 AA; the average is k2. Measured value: 3.6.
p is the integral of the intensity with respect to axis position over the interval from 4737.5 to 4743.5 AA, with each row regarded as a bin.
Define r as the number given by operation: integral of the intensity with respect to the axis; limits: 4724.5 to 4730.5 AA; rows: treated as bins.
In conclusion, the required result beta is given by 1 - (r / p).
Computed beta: -0.19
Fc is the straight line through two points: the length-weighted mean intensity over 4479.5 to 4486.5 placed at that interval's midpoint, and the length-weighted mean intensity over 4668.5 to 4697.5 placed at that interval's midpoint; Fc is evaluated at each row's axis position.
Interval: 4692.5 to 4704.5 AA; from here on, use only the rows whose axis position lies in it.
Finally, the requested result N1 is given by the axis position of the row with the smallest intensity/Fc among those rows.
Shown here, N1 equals 4700.0 AA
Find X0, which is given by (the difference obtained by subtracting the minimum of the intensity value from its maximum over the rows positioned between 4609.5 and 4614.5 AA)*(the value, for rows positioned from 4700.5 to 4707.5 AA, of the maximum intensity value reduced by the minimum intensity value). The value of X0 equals 2.8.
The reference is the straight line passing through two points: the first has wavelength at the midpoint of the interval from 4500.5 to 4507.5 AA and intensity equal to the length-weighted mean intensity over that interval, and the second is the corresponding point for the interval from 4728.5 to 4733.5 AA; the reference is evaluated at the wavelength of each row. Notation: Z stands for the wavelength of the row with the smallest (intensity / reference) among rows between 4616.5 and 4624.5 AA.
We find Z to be 4617.0 AA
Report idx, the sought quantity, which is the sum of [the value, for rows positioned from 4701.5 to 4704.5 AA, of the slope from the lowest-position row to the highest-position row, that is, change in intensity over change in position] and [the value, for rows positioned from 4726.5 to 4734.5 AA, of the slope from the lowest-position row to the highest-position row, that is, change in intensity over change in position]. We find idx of 0.15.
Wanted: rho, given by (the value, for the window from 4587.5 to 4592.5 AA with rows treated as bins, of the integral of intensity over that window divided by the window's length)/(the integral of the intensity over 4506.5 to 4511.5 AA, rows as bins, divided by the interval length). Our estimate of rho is 0.94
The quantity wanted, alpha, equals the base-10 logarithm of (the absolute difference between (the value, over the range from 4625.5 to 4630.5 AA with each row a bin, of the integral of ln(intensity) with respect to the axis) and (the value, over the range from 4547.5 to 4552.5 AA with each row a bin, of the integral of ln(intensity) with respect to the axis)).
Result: -0.1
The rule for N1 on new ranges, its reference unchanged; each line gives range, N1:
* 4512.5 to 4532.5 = 4518.0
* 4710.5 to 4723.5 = 4711.0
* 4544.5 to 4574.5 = 4574.0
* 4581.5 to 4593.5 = 4583.0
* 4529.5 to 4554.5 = 4539.0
